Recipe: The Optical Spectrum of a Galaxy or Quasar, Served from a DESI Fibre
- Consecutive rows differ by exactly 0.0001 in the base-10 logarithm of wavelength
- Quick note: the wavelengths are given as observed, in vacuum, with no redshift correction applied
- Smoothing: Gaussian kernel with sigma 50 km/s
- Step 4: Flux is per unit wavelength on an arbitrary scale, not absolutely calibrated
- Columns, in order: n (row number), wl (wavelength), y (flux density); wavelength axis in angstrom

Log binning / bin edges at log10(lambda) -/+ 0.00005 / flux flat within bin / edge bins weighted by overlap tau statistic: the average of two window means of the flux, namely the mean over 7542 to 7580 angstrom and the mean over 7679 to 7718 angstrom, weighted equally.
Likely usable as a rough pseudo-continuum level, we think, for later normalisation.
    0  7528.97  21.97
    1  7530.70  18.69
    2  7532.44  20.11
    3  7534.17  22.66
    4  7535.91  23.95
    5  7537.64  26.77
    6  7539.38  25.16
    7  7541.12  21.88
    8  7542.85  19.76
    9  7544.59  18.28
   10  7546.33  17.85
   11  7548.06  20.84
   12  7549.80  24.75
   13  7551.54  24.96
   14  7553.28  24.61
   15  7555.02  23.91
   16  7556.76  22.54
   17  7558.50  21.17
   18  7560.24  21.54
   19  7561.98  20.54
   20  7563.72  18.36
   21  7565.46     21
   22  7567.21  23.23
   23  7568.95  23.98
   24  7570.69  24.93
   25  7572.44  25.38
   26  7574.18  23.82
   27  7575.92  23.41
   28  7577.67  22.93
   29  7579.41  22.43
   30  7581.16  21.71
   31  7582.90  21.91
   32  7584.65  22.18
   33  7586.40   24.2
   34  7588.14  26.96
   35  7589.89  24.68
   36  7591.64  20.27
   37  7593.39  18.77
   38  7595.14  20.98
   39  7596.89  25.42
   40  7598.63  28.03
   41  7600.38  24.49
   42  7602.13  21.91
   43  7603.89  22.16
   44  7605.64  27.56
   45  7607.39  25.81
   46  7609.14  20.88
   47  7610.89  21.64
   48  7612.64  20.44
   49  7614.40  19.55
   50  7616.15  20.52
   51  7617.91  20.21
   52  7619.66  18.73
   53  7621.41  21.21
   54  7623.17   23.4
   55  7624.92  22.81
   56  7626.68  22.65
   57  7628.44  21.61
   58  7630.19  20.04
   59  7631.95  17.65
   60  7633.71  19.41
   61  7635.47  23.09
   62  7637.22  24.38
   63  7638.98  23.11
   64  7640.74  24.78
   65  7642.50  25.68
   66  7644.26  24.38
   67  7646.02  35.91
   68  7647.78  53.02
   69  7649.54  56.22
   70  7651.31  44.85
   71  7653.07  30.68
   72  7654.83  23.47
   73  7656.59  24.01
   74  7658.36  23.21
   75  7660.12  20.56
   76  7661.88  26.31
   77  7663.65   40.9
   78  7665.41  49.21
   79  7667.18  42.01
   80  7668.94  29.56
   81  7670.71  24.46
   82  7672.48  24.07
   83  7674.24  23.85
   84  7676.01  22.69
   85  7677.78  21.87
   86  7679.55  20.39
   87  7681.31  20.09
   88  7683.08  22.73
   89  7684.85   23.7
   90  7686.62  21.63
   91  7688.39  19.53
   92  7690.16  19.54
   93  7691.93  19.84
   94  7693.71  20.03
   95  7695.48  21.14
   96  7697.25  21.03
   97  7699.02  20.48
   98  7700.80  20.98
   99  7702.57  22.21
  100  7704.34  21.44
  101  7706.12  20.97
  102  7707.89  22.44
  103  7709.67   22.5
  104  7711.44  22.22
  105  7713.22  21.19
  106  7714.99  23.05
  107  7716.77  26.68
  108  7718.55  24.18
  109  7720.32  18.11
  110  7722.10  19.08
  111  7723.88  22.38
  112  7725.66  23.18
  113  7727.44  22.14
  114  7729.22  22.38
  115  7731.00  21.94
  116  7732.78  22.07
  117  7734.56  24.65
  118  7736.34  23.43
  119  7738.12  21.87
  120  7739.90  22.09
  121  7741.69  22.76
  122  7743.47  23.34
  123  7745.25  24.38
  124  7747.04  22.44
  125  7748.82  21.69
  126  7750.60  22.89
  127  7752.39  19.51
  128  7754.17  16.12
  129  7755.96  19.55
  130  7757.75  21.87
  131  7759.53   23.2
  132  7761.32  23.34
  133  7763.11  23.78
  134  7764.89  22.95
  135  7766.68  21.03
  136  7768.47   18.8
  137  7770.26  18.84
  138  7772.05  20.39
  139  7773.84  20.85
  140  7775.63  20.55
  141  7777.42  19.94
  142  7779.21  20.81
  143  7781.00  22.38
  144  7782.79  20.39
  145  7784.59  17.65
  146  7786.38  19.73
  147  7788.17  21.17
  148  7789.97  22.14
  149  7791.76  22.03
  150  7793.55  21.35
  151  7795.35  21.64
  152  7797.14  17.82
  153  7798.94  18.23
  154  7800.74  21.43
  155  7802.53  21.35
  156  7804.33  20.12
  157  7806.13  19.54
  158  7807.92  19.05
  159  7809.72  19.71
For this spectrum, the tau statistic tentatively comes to 21.9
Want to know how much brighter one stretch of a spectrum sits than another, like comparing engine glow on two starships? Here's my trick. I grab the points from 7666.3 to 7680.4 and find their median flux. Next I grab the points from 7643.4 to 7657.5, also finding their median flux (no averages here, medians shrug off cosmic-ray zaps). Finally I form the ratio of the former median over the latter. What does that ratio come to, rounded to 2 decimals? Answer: 0.72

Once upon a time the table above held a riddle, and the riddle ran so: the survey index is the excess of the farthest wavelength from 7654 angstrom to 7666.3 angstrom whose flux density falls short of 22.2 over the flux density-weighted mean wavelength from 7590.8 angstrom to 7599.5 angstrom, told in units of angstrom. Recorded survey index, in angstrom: 64.6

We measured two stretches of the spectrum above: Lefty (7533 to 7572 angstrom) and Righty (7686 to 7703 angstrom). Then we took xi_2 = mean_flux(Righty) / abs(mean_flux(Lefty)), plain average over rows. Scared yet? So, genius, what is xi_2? 0.92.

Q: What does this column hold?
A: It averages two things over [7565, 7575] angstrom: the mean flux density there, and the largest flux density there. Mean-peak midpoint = 25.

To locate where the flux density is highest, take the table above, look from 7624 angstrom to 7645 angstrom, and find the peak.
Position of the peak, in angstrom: 7642.50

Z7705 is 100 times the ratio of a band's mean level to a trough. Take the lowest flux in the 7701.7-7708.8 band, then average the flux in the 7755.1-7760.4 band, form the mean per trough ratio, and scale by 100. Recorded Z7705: 103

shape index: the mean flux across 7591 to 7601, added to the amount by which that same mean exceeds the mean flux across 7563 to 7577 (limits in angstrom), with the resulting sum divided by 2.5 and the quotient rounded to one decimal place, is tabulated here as 9.2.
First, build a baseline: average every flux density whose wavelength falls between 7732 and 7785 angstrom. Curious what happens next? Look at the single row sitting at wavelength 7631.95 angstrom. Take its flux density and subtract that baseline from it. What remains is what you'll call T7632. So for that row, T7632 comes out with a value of -3.8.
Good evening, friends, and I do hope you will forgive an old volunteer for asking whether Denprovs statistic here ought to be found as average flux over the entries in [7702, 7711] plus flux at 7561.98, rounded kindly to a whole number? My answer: 42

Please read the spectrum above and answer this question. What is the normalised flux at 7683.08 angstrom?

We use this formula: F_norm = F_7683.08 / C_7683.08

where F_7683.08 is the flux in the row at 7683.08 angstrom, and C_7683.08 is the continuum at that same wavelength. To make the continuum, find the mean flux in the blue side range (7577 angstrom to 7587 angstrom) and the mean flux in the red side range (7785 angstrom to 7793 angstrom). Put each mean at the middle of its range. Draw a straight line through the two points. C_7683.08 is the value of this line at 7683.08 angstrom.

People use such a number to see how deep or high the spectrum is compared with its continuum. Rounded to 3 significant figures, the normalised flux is 1.04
